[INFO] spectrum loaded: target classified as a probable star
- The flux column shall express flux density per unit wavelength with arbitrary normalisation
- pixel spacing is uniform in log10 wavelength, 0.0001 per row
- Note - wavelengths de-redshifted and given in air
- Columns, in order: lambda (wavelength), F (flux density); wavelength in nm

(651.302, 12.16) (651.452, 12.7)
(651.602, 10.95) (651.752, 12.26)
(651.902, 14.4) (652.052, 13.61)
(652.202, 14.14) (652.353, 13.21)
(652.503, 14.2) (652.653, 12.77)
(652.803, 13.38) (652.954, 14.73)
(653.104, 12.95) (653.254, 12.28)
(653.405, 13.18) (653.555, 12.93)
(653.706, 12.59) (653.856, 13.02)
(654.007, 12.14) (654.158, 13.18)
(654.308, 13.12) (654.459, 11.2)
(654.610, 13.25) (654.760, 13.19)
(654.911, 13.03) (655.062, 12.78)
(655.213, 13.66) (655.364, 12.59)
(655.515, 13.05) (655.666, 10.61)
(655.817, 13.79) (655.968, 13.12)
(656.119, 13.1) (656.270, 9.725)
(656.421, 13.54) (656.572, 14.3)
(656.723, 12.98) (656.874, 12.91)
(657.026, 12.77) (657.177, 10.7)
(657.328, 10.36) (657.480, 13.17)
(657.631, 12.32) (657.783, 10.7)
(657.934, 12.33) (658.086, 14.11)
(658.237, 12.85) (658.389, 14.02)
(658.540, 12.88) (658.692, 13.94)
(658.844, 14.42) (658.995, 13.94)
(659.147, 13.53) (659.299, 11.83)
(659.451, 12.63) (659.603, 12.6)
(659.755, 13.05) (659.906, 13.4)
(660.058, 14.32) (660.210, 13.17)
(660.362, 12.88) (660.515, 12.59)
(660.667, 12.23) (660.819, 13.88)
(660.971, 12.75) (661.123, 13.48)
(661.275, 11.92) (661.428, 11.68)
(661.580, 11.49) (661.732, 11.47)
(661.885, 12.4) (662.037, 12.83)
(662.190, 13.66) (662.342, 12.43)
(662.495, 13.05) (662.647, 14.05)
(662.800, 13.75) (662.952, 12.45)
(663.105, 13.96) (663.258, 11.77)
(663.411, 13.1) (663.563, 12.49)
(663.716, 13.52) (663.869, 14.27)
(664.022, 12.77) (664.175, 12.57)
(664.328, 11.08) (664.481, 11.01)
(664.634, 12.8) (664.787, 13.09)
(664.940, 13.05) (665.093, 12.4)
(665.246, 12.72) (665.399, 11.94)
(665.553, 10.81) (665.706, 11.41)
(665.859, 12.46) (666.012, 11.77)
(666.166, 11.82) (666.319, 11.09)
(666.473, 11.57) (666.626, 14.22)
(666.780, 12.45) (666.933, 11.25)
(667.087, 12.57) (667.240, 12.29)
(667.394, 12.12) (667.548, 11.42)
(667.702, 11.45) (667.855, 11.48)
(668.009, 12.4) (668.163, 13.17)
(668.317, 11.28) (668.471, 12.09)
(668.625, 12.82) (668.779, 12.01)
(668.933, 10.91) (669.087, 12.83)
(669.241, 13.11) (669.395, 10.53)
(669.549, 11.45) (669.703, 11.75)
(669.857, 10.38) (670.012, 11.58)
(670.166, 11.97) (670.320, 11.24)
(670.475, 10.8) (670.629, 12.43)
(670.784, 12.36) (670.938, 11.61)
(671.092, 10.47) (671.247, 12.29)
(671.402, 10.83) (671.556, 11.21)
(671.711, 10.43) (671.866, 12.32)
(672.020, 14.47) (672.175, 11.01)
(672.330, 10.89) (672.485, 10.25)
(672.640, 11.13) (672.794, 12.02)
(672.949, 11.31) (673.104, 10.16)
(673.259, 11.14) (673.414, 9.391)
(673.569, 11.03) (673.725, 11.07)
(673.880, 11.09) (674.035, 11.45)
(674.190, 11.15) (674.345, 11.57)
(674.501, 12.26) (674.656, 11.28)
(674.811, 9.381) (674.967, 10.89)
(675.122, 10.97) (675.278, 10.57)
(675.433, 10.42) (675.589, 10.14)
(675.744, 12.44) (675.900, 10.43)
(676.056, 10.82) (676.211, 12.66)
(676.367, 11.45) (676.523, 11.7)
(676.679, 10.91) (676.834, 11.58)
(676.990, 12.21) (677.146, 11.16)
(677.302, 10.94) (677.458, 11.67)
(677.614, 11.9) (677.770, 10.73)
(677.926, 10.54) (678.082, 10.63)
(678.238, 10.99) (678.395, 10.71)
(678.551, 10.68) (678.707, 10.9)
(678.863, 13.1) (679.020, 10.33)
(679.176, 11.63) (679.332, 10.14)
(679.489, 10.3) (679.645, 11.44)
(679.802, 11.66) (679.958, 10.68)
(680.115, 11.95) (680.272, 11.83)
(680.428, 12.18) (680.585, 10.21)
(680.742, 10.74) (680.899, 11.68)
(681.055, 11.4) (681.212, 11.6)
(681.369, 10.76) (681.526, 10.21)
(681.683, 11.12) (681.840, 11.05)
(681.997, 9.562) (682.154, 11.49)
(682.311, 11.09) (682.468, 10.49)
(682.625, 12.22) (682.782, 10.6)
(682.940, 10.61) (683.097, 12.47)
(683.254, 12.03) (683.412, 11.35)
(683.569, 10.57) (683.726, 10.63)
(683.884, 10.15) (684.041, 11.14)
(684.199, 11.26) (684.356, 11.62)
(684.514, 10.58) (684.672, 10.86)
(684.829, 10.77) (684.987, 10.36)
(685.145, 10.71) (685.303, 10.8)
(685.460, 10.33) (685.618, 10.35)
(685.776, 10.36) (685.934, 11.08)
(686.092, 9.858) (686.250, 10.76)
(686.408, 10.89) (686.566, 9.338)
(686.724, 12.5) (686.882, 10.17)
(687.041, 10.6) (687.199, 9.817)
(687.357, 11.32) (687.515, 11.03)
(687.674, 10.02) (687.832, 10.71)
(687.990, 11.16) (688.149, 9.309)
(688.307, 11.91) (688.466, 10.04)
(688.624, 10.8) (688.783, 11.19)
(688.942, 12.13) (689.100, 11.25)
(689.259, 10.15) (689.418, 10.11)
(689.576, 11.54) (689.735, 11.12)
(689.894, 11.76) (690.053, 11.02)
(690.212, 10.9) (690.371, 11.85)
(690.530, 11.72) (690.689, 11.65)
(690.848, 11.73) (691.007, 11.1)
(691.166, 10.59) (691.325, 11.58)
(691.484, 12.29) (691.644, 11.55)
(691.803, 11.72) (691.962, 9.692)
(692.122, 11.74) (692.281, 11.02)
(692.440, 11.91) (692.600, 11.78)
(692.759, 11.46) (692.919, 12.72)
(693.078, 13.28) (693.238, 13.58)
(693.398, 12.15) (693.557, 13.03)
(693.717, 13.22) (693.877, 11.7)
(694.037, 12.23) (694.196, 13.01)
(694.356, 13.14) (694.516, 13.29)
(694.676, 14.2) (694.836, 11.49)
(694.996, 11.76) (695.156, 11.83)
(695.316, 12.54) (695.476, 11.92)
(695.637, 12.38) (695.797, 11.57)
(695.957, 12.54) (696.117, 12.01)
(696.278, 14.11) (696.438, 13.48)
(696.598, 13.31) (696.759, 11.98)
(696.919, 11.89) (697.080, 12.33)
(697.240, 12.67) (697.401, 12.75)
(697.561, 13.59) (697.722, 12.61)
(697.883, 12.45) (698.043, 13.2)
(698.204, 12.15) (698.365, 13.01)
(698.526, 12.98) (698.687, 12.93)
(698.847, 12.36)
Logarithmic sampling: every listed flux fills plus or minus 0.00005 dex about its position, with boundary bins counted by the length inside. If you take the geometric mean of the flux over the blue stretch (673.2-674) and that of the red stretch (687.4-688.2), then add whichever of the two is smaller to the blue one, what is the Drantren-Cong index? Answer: 21.1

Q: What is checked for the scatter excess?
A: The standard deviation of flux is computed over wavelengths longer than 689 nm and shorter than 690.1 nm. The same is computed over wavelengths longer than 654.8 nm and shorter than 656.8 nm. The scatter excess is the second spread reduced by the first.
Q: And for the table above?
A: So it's 0.62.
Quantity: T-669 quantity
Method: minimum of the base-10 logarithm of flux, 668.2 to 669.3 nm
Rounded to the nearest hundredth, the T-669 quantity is 1.04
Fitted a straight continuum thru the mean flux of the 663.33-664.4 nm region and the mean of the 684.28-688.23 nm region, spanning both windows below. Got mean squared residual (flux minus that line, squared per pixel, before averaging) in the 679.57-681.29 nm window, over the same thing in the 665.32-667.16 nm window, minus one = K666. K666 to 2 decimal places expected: -0.69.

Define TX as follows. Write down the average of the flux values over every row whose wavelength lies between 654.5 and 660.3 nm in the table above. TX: 12.9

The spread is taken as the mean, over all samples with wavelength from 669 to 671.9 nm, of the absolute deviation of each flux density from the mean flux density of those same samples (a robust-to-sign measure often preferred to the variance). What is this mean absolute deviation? 0.70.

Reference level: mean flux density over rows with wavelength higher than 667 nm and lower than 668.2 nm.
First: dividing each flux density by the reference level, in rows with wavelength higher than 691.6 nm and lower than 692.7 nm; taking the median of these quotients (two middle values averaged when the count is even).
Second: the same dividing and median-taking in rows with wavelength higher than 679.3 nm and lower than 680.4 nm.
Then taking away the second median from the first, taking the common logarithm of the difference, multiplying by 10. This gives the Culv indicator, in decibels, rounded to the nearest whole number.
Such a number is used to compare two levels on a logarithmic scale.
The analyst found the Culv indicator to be -16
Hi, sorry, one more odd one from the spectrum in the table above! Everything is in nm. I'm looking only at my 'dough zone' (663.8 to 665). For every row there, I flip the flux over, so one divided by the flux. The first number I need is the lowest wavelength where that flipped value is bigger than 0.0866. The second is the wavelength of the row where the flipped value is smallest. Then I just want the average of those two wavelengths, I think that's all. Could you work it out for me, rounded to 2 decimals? 664.10 nm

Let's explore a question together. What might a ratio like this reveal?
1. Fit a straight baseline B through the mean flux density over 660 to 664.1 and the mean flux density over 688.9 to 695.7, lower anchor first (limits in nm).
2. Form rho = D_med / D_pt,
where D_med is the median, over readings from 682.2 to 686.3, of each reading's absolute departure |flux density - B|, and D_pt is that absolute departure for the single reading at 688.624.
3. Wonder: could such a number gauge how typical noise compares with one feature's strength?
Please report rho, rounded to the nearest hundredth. 1.15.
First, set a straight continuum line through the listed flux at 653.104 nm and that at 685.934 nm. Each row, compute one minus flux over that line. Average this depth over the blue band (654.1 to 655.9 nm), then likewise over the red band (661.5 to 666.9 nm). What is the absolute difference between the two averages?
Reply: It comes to 0.019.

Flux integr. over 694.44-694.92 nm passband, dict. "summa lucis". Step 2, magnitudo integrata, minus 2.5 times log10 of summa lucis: -1.99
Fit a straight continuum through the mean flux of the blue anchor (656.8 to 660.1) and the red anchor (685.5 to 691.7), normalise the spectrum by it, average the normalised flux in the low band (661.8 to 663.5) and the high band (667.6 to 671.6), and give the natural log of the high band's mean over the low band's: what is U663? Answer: -0.07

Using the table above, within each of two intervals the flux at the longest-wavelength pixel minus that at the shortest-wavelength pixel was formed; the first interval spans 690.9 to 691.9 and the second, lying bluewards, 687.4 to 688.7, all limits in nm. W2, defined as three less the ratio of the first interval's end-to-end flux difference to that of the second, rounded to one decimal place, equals 5.7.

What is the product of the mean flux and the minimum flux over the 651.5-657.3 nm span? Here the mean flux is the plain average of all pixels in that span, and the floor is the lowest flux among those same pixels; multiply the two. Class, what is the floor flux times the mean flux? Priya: 125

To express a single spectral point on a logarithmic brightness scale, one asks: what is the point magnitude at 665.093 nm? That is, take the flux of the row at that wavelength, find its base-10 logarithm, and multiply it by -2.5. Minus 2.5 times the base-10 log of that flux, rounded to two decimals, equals -2.73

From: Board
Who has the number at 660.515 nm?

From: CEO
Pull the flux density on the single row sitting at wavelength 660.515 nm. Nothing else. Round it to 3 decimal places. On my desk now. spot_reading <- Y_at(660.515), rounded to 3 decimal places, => 12.590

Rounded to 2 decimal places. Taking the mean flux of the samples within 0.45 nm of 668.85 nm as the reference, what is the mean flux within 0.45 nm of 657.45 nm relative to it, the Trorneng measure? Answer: 0.95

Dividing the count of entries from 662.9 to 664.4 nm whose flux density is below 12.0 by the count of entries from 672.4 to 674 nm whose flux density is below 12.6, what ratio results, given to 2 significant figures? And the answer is 0.20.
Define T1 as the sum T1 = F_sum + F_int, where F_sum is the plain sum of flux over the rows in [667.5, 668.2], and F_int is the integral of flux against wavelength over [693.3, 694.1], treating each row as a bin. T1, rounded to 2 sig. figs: 70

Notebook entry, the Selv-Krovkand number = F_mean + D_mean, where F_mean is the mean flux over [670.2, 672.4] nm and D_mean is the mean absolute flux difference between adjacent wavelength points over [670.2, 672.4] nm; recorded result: 12.8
